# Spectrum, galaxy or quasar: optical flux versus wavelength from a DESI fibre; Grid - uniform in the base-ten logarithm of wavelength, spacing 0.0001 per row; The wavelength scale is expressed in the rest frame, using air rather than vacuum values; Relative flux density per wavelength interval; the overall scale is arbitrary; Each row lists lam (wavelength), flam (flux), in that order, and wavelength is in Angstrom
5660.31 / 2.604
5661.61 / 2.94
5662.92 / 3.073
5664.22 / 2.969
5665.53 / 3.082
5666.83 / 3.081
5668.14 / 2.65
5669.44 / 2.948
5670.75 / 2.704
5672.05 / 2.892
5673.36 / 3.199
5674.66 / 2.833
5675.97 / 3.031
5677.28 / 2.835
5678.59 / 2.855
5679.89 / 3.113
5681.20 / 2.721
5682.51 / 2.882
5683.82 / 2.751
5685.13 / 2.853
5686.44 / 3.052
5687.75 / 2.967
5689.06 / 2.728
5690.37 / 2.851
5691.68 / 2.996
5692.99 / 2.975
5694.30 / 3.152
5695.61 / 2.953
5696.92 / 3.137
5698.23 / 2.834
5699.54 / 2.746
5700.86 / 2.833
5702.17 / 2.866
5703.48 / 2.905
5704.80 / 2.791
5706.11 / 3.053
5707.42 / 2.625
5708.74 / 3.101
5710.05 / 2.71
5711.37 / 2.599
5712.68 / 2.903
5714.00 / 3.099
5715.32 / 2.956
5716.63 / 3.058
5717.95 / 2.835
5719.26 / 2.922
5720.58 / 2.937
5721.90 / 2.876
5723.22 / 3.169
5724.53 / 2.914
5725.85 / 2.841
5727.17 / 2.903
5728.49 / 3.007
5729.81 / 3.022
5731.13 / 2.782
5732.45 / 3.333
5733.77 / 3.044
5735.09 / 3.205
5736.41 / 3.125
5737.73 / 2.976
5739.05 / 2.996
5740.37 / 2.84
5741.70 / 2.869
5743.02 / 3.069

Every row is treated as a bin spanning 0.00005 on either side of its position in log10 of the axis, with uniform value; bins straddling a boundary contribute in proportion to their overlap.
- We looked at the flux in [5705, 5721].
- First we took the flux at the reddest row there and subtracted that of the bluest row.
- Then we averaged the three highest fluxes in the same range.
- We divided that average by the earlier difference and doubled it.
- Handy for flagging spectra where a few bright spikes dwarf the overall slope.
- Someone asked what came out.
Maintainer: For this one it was -53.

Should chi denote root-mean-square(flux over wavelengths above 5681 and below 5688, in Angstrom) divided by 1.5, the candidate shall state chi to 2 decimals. 1.92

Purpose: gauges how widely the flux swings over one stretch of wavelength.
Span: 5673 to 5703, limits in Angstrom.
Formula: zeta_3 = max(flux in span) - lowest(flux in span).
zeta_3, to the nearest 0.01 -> 0.48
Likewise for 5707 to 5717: 0.50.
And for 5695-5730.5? 0.57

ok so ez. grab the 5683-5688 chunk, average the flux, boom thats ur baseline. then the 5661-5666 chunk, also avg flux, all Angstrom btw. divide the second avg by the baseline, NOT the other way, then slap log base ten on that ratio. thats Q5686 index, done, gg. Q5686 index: 0.016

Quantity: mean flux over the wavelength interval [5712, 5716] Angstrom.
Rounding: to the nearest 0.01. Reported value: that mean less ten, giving -7.01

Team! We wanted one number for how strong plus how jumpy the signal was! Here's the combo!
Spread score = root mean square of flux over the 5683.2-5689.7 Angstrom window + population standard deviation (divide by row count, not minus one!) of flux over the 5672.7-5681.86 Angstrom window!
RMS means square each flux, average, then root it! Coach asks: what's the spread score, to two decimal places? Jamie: 3.03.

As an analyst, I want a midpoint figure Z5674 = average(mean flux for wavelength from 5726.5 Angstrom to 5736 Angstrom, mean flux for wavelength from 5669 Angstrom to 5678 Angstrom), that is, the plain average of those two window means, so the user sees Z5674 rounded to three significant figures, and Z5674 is 2.98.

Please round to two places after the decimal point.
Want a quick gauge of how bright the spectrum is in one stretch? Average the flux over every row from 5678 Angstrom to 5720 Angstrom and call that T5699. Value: 2.90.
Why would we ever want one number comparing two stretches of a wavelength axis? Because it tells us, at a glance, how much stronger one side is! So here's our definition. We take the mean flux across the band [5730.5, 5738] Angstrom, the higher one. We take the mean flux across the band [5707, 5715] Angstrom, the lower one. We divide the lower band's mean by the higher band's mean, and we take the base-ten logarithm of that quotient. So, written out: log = -0.035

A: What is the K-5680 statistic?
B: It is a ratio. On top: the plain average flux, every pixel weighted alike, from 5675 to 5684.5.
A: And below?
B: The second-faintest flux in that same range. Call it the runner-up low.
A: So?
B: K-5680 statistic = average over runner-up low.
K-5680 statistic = 1.05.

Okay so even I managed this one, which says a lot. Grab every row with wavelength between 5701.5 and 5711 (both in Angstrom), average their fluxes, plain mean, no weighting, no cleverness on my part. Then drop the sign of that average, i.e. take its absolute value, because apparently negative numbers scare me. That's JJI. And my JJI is 2.86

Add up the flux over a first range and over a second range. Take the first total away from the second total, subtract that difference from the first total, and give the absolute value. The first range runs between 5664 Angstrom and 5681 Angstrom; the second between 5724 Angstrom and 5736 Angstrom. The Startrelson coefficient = 49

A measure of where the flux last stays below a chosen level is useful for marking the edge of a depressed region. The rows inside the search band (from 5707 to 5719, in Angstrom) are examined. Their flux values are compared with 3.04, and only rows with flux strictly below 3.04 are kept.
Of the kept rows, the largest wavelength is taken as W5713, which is 5717.95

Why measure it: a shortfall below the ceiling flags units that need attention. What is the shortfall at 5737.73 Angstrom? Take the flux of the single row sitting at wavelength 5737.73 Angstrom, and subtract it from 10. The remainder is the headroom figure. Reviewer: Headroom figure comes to 7.02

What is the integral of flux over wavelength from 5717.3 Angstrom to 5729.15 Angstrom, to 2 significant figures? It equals 35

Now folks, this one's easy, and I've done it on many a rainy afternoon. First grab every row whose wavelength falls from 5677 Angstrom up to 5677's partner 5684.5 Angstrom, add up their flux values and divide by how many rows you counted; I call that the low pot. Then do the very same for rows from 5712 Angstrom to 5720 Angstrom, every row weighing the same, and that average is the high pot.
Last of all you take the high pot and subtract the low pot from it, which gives 0.10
